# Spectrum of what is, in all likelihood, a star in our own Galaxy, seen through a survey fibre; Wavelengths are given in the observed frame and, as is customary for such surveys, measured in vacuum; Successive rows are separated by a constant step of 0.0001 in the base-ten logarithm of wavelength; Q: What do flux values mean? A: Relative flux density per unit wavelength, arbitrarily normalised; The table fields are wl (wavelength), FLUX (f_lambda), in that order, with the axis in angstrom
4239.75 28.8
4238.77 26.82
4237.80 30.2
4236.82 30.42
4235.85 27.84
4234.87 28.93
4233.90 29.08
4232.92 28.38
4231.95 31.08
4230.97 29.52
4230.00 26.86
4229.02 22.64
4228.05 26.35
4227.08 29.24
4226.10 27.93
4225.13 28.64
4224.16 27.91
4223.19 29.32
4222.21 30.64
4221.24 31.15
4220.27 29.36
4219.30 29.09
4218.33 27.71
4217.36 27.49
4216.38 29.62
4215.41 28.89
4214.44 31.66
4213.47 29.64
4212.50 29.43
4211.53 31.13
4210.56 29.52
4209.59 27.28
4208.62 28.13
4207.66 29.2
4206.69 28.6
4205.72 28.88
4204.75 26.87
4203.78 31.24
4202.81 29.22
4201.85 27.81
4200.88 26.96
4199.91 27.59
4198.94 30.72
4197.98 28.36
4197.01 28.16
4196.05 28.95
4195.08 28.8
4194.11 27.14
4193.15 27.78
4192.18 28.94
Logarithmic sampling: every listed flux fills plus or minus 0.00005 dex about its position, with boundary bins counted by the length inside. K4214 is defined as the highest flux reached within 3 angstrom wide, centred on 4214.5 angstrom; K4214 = 31.66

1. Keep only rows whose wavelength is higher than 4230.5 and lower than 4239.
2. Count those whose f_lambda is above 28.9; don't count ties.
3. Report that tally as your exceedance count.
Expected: 6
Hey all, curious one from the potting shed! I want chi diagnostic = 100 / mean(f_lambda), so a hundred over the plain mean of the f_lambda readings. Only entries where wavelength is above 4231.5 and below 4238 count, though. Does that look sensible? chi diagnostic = 3.40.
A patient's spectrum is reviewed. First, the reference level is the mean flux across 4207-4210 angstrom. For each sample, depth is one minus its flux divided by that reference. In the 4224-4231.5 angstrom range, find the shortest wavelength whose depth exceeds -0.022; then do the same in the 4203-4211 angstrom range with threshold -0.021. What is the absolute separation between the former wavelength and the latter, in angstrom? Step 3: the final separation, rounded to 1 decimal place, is 19.4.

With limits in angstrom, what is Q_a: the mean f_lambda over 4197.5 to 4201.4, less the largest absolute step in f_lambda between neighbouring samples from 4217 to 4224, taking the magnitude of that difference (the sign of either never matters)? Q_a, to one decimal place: 26.6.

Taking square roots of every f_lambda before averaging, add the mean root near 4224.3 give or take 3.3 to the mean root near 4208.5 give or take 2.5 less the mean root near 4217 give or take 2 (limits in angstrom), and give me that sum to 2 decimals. 5.42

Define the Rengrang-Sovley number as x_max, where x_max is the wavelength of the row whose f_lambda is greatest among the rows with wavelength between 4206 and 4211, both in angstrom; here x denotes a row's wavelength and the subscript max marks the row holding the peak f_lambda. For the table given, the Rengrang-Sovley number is 4210.56 angstrom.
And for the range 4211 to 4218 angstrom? 4214.44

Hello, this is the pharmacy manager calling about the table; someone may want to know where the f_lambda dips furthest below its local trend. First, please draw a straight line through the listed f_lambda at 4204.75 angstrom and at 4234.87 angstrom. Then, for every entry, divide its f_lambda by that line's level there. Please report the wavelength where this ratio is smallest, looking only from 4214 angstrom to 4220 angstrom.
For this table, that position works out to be 4217.36 angstrom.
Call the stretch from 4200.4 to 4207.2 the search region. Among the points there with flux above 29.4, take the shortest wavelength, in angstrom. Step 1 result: 4203.78 angstrom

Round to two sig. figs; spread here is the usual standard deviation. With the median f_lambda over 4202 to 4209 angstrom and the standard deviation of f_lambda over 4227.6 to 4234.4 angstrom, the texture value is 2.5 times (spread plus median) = 79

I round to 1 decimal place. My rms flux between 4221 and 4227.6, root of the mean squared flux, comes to 29.3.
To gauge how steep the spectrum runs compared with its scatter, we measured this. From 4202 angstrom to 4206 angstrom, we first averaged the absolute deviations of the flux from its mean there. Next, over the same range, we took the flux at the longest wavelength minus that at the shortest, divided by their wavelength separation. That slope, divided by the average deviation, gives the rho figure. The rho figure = -0.10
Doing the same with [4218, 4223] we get 0.72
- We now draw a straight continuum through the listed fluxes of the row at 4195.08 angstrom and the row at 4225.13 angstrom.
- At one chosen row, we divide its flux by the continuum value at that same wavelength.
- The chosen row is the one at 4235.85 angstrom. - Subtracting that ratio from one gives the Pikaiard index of 0.03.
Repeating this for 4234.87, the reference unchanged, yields -0.01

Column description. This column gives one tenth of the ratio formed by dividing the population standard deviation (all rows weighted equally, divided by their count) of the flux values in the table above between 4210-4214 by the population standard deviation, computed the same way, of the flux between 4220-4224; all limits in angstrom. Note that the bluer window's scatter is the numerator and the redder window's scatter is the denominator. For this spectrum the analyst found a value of 0.087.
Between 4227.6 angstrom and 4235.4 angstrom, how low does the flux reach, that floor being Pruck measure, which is 22.64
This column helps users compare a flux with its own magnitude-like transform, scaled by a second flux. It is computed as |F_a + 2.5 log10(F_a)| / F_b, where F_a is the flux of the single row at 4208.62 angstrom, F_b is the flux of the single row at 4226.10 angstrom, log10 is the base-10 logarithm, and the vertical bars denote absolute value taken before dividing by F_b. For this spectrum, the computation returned 1.14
